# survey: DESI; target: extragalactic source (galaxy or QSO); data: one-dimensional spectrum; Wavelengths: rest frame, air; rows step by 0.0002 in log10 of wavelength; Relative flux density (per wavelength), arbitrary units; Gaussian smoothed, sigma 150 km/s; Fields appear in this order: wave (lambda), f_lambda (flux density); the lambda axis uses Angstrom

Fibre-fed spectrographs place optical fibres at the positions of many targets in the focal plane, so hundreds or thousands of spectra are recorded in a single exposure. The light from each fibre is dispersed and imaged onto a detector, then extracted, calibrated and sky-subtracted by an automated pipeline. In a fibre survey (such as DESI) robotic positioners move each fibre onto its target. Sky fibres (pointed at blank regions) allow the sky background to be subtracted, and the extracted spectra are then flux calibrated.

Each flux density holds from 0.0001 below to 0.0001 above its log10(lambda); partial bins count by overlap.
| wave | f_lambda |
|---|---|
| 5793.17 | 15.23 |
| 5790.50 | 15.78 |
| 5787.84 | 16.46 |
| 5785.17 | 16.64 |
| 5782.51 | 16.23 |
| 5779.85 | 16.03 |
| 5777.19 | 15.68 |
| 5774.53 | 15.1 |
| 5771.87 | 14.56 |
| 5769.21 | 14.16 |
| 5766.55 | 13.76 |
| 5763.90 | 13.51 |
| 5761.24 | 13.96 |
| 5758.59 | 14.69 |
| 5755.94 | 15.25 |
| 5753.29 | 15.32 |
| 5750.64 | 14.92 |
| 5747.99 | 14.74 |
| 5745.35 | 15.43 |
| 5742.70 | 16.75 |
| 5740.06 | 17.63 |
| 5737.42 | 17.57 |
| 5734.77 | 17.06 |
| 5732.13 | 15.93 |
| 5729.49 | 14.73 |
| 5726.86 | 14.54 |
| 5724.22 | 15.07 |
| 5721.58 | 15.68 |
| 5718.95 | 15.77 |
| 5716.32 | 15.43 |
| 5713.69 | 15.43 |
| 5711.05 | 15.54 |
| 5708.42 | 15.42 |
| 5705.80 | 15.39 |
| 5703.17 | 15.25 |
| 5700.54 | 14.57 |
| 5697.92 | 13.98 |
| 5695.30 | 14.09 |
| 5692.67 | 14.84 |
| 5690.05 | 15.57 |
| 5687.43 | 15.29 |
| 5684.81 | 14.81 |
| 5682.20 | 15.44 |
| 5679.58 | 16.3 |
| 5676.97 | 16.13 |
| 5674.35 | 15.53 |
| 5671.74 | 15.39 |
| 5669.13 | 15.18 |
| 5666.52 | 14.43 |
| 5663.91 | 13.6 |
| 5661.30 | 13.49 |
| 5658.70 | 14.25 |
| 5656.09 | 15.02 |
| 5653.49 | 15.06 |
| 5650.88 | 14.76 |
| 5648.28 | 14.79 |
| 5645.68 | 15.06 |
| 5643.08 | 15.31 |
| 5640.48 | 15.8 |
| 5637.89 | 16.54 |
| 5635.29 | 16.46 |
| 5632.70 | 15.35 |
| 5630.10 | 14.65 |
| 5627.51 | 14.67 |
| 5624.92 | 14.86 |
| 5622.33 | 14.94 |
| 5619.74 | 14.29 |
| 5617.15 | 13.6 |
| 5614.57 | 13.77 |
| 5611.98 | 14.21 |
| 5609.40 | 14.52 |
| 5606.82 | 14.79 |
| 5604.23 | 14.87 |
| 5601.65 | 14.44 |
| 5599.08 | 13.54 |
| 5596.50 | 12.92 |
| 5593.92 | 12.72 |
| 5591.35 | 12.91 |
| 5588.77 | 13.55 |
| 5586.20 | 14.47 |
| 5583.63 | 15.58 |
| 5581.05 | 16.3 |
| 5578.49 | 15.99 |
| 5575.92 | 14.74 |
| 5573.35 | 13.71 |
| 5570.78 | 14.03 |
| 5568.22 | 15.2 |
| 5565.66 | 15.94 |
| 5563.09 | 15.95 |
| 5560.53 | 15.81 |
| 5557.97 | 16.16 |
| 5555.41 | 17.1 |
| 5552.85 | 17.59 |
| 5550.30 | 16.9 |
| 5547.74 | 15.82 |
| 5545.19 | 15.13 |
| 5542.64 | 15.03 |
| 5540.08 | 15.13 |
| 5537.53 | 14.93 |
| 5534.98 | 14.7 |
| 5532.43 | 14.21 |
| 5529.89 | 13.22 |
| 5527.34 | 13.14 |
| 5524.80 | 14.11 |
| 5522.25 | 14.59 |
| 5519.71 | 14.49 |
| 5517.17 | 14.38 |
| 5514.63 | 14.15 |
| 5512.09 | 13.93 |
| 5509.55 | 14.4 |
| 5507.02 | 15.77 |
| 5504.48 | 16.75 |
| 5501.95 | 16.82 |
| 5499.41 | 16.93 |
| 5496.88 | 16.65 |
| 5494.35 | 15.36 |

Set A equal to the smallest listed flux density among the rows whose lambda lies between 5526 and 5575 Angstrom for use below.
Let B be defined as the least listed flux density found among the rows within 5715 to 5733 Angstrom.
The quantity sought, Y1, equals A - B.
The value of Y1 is -1.4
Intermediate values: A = 13.14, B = 14.54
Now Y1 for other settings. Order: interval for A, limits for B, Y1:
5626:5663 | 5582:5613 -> 0.8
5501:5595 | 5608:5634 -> -0.9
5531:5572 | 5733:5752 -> -0.7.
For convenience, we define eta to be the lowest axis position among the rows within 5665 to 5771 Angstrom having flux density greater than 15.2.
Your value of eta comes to 5671.74 Angstrom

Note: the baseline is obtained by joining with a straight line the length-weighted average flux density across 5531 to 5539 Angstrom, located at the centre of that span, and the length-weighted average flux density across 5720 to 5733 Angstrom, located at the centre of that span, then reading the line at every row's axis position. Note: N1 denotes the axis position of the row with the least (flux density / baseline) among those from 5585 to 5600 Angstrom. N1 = 5593.92 Angstrom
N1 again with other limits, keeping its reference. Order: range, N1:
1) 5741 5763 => 5761.24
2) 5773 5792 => 5774.53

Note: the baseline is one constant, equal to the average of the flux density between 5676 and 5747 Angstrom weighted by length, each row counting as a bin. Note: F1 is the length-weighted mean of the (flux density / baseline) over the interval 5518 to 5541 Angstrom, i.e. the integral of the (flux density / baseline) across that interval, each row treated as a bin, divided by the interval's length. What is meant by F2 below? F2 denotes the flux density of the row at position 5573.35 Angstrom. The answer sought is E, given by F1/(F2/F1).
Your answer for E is 0.062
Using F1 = 0.92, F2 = 13.71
